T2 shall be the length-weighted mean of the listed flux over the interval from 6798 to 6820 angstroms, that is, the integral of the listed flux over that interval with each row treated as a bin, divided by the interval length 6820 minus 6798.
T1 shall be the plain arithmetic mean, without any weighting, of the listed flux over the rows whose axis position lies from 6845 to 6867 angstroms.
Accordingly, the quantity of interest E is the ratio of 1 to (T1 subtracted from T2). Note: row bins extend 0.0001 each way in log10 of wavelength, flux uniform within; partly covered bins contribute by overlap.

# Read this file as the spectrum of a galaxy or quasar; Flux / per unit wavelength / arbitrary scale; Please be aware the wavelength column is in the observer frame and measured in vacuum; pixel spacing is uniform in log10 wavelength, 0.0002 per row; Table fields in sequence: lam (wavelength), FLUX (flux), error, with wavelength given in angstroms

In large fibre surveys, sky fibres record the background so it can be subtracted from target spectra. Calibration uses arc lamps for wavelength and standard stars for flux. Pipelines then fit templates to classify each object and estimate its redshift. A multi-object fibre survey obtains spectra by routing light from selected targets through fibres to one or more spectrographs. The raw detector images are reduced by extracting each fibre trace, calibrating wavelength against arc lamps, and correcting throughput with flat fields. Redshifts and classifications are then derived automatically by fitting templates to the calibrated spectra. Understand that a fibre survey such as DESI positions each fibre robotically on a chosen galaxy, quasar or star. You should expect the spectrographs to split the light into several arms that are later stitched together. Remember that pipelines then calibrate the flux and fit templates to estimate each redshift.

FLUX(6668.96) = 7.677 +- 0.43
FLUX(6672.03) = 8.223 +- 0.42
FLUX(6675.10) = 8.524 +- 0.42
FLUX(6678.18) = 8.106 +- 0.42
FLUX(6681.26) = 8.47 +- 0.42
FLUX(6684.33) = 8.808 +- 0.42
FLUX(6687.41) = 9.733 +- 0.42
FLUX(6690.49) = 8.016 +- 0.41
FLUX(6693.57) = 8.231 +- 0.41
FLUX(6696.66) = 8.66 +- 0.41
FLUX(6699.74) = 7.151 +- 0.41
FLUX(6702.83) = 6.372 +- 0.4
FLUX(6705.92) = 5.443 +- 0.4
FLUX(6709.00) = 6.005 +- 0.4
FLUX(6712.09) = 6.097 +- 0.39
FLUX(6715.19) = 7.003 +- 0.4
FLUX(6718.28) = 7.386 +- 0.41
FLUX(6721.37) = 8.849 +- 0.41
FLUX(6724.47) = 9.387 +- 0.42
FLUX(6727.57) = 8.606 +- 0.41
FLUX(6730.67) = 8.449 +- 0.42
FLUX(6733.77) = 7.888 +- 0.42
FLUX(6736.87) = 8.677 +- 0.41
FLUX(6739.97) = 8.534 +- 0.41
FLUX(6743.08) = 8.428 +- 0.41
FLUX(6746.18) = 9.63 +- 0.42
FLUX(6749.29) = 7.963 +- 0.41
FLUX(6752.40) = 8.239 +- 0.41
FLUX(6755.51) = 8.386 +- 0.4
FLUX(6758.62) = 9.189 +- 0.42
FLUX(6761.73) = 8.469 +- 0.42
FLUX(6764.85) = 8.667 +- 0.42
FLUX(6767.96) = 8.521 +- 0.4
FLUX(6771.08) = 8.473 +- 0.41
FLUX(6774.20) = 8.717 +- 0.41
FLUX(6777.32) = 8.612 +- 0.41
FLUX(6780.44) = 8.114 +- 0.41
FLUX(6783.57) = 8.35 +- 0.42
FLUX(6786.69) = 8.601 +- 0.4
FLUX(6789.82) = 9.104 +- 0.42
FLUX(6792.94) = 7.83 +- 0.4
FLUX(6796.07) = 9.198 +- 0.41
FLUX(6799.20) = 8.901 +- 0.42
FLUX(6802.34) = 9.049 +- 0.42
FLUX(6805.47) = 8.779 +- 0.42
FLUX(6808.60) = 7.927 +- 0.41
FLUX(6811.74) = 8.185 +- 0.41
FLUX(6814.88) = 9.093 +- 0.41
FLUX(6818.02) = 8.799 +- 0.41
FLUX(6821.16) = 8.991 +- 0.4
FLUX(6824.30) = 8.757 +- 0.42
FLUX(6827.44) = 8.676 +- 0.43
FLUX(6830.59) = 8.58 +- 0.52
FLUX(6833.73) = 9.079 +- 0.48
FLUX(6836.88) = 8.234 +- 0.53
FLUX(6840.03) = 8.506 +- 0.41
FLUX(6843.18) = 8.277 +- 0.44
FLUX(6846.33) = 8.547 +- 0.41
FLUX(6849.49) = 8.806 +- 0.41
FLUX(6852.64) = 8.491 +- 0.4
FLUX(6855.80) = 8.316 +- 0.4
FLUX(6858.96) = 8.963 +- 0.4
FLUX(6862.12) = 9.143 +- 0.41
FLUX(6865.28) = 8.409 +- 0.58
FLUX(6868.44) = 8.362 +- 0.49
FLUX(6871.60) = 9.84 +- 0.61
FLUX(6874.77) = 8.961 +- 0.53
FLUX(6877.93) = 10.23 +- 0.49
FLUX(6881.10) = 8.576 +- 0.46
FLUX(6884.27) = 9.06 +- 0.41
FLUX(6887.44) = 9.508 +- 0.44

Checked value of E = 129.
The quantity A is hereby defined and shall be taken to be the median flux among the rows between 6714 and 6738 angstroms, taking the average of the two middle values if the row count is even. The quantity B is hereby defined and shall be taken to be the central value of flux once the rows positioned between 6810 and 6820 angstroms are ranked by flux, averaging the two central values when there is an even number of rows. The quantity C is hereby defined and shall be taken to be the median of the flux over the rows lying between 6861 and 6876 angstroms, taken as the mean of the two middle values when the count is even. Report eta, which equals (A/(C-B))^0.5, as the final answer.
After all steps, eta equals 7.3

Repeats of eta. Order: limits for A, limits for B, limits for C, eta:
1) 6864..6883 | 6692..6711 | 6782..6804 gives 2.0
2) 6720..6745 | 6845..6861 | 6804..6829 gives 6.2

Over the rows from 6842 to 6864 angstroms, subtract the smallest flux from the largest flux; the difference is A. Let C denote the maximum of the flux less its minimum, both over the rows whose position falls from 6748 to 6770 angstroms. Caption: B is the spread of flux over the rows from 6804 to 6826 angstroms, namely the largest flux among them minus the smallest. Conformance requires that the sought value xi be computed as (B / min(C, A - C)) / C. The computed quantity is -3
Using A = 0.9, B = 1.2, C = 1.2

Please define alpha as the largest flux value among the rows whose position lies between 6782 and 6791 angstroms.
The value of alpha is 9.104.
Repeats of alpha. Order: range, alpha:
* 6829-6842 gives 9.079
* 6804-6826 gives 9.093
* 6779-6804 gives 9.198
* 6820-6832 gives 8.991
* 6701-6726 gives 9.387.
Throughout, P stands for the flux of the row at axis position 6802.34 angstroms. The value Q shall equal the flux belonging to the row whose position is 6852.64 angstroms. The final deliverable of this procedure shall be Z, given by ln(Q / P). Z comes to -0.06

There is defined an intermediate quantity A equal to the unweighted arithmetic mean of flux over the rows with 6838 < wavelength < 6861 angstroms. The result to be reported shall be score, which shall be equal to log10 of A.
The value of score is 0.9324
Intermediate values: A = 8.56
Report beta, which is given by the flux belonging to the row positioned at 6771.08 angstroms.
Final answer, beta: 8.473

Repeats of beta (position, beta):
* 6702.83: 6.372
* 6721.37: 8.849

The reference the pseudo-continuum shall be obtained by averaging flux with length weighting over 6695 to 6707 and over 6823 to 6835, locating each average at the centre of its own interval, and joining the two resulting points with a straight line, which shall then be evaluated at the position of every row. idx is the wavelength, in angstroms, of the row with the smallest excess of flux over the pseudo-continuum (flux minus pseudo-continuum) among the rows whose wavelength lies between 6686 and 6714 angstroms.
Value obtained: 6705.92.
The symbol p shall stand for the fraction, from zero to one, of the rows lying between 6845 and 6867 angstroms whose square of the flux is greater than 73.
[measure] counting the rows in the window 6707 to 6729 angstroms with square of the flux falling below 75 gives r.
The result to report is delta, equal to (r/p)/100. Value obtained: 0.09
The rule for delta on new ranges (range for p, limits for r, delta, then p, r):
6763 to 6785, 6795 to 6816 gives 0.05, 0.43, 2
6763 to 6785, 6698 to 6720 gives 0.16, 0.43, 7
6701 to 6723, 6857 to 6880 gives 0.14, 0.14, 2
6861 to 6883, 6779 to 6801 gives 0.06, 0.71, 4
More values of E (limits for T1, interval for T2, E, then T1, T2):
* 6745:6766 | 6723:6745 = -15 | 8.65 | 8.58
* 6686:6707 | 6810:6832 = 1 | 7.66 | 8.72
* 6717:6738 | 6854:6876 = 3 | 8.46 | 8.85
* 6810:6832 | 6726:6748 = -8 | 8.73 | 8.59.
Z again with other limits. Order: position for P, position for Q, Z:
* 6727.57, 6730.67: -0.02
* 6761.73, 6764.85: 0.02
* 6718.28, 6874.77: 0.19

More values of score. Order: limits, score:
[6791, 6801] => 0.9367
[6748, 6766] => 0.9287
